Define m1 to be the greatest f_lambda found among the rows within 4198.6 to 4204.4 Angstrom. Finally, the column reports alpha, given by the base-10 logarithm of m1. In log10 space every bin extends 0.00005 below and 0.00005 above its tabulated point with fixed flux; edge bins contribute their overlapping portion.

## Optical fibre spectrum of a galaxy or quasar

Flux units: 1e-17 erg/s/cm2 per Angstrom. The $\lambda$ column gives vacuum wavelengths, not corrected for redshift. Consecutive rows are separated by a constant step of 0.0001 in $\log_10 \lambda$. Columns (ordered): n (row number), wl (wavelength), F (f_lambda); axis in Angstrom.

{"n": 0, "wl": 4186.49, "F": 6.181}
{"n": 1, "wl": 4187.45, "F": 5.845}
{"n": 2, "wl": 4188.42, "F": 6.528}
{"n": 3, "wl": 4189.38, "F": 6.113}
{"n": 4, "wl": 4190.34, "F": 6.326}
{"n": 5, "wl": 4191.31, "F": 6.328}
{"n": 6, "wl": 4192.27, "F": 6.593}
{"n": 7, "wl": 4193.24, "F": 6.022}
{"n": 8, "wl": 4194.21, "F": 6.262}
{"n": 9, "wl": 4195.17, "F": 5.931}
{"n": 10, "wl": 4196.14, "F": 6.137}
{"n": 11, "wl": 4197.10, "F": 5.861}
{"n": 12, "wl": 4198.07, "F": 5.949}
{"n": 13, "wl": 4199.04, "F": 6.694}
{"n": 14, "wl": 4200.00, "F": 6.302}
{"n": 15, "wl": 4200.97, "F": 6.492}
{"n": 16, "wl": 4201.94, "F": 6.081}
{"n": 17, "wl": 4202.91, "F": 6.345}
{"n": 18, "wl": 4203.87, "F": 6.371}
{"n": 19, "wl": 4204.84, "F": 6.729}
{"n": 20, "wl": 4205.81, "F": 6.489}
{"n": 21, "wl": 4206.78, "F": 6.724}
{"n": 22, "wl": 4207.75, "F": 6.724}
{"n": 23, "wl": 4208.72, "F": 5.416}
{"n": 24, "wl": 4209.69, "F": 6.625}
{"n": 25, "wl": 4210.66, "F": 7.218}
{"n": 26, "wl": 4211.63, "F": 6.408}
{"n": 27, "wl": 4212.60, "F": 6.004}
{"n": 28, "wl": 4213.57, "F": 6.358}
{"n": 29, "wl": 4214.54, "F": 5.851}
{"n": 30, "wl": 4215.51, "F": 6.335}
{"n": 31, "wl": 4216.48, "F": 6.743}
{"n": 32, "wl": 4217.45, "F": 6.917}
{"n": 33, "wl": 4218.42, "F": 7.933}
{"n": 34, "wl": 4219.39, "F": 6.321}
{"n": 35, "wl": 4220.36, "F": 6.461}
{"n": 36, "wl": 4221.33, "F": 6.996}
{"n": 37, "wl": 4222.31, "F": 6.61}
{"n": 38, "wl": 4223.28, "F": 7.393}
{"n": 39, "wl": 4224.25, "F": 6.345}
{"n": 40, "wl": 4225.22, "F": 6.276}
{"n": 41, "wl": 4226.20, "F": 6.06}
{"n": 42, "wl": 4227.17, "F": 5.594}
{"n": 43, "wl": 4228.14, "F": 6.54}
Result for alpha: 0.826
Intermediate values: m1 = 6.694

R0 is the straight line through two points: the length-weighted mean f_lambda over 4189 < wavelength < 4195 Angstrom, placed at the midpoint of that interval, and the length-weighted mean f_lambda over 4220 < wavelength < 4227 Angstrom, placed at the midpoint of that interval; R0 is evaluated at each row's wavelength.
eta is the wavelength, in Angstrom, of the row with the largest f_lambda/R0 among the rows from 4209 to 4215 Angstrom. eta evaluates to 4210.66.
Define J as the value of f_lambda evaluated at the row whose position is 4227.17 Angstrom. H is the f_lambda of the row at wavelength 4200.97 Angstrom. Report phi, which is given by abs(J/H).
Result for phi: 0.86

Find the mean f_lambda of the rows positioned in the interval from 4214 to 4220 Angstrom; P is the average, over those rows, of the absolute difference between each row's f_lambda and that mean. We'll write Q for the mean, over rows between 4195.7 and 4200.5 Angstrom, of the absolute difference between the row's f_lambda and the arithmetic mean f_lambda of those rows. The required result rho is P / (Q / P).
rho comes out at 1.1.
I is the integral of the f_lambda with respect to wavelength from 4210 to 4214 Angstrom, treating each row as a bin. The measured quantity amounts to 26.0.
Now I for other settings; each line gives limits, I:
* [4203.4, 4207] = 23.6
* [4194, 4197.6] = 21.7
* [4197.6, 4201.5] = 24.8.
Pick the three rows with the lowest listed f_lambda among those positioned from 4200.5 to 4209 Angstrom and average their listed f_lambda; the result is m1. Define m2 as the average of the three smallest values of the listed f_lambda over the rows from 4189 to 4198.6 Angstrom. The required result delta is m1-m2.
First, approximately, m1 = 5.95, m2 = 5.91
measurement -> 0.03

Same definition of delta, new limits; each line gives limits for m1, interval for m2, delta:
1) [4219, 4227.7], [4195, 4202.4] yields 0.06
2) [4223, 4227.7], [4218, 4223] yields -0.49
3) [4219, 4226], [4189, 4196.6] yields 0.29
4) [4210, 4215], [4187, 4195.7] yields 0.14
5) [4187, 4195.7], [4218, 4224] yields -0.53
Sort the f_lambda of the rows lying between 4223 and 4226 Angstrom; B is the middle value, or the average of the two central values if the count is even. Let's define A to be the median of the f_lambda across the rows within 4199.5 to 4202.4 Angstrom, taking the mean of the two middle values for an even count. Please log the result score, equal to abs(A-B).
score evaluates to 0.04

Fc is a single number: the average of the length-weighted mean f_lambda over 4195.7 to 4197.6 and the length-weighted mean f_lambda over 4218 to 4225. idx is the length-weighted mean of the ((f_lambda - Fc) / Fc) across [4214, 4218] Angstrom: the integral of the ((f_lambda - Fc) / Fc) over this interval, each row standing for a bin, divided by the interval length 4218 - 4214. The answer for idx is 0.010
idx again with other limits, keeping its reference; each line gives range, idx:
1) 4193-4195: -0.046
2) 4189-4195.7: -0.030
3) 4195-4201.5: -0.033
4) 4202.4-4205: 0.004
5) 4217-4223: 0.073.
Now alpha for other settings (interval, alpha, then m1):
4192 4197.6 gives 0.819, 6.593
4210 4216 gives 0.858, 7.218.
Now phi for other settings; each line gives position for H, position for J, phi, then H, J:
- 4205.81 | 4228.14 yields 1.01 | 6.489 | 6.54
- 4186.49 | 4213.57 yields 1.03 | 6.181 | 6.358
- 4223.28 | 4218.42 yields 1.07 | 7.393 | 7.933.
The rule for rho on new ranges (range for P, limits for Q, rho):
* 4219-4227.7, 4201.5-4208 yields 0.7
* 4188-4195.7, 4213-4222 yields 0.1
